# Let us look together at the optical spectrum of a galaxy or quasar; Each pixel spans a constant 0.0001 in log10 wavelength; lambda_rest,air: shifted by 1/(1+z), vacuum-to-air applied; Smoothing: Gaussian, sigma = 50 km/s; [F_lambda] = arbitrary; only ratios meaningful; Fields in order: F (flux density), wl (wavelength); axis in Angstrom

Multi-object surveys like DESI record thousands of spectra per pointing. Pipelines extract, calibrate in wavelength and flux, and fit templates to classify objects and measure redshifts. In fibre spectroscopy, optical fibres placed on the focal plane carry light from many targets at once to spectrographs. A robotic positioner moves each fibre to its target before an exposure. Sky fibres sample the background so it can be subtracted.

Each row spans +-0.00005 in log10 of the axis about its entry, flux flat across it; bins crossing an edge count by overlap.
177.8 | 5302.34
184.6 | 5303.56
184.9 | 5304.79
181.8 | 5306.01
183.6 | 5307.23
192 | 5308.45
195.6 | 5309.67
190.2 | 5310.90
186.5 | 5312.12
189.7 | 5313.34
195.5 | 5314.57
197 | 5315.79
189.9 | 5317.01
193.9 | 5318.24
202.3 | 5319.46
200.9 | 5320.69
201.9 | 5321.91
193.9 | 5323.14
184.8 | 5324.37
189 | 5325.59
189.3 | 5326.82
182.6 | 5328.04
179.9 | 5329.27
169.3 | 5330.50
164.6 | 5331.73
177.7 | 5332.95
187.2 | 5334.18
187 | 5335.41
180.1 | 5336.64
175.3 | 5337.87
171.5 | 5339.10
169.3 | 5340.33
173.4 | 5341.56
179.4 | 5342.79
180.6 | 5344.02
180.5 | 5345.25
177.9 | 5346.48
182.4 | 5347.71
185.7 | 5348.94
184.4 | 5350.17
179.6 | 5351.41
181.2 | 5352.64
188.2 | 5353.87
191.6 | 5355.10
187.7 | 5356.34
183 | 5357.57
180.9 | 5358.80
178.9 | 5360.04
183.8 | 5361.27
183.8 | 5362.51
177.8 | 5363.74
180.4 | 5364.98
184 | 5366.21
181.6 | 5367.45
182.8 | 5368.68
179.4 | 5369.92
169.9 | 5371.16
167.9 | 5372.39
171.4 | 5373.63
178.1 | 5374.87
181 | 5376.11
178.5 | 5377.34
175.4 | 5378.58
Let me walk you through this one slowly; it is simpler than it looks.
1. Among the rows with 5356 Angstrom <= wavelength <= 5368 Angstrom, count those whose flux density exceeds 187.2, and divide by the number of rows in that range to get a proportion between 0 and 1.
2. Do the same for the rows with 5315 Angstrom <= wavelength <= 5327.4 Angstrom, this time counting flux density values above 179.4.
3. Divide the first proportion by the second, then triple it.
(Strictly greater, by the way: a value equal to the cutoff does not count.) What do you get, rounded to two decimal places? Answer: 0.30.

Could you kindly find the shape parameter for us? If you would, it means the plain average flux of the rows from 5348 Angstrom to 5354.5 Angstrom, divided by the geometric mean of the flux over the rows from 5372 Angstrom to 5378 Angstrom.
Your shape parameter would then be 1.05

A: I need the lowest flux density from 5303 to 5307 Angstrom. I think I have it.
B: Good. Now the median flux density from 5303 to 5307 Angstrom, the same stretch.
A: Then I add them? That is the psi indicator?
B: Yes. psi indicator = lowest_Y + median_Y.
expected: 366.4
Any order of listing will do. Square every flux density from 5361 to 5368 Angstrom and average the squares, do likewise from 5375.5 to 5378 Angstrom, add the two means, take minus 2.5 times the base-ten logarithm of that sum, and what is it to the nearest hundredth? -12.04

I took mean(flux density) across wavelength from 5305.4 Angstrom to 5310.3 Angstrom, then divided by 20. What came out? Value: 9.4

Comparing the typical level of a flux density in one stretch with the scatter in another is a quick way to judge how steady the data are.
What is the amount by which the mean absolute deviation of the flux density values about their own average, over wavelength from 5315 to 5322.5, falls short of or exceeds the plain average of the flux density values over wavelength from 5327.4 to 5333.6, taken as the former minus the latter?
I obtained -171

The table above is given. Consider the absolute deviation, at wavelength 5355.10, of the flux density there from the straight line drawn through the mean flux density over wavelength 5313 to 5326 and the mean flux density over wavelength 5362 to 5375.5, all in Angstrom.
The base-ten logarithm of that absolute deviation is 1.0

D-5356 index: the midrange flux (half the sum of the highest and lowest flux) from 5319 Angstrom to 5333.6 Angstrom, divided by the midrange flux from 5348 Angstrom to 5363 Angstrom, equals 0.99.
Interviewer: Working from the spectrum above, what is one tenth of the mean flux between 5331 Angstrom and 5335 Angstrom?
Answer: 17.7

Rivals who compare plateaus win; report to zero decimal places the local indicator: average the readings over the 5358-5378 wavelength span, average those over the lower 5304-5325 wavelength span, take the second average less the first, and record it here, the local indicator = 13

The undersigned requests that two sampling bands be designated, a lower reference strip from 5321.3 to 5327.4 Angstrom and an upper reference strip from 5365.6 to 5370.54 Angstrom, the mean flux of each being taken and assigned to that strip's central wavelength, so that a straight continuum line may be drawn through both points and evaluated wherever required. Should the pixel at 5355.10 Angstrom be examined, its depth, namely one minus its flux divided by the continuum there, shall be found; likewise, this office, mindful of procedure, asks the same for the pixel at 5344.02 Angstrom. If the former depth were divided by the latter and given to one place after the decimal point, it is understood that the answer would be -1.0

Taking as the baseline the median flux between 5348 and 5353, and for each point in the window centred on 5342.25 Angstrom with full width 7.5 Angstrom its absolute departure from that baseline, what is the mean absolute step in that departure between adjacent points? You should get 2.72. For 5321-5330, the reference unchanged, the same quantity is 5.10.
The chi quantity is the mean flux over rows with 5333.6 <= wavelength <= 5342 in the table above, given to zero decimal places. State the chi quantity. 178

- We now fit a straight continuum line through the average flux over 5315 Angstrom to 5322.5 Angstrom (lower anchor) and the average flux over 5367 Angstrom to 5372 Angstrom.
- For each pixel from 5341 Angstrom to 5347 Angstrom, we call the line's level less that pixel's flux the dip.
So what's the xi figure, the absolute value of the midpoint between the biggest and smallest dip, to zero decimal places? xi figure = 11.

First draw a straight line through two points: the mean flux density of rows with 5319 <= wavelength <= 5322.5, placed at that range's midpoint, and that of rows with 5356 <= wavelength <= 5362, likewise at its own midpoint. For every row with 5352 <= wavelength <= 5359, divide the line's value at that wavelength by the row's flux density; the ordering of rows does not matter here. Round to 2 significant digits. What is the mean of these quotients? 0.99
